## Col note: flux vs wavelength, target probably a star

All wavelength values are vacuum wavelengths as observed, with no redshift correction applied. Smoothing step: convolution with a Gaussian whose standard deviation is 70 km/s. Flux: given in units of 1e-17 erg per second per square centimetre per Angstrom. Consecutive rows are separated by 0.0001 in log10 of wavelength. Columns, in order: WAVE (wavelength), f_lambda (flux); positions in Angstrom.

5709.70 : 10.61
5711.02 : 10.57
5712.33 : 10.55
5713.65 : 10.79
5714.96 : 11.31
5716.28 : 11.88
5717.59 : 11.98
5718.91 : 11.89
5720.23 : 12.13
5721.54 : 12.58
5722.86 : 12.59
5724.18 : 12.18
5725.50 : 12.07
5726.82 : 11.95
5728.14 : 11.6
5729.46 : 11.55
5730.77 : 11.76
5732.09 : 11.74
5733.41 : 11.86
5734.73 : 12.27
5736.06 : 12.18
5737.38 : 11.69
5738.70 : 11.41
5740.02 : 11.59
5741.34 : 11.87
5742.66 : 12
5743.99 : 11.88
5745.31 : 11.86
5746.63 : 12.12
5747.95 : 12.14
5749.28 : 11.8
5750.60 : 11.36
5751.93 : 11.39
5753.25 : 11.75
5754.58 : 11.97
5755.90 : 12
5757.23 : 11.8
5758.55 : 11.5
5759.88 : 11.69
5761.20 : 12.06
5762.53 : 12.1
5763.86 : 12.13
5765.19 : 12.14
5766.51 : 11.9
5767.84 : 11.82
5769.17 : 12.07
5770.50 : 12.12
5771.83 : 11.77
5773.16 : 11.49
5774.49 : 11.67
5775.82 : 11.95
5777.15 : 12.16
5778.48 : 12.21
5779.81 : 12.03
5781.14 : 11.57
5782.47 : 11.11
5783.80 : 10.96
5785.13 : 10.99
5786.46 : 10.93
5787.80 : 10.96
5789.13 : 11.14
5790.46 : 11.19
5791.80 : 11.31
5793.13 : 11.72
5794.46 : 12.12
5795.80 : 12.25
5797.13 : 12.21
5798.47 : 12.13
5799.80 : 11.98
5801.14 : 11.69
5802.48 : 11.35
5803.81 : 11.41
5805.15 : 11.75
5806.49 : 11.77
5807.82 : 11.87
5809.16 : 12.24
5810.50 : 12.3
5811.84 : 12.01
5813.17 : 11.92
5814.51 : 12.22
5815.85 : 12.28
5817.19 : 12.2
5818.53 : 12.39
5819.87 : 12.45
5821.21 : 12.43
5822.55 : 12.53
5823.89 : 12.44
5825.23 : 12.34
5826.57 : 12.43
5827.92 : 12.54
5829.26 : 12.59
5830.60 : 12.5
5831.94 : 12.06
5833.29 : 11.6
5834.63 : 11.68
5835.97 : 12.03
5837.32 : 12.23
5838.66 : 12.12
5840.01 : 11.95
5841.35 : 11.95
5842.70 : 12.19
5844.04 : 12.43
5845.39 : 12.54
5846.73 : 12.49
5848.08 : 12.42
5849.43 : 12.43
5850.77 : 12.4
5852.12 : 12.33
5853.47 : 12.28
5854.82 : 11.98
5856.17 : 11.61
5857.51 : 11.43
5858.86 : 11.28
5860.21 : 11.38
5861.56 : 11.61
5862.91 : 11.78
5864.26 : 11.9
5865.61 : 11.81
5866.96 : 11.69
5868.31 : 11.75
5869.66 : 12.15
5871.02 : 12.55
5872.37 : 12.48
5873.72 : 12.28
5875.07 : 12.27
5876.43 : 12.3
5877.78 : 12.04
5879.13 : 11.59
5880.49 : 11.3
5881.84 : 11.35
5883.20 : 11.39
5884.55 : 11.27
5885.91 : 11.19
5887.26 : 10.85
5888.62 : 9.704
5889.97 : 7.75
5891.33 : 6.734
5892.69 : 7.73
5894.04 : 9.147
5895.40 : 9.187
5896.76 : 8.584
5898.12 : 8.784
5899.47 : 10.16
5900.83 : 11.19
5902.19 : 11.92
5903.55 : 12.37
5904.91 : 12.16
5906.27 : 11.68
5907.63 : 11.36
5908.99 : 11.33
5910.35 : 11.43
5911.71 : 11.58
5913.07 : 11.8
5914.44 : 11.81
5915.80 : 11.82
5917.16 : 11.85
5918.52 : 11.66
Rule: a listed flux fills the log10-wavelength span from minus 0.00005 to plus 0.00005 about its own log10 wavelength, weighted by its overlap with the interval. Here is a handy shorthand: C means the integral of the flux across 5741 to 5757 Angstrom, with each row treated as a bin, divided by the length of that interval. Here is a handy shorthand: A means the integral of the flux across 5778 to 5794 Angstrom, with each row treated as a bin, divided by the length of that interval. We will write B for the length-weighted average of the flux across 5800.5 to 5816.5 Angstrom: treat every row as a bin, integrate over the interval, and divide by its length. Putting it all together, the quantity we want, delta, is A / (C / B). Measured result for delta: 11.4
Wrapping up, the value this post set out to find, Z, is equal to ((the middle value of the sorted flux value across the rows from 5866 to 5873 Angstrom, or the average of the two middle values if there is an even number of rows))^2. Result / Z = 148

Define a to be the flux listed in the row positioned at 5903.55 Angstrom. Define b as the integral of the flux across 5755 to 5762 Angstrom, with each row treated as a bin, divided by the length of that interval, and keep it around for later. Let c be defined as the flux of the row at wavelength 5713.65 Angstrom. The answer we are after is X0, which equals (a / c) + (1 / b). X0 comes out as 1.23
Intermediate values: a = 12.37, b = 11.8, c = 10.79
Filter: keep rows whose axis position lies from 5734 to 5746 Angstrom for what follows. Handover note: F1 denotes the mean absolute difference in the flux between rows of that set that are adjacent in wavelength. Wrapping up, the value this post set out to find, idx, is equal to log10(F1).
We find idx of -0.70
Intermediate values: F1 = 0.20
